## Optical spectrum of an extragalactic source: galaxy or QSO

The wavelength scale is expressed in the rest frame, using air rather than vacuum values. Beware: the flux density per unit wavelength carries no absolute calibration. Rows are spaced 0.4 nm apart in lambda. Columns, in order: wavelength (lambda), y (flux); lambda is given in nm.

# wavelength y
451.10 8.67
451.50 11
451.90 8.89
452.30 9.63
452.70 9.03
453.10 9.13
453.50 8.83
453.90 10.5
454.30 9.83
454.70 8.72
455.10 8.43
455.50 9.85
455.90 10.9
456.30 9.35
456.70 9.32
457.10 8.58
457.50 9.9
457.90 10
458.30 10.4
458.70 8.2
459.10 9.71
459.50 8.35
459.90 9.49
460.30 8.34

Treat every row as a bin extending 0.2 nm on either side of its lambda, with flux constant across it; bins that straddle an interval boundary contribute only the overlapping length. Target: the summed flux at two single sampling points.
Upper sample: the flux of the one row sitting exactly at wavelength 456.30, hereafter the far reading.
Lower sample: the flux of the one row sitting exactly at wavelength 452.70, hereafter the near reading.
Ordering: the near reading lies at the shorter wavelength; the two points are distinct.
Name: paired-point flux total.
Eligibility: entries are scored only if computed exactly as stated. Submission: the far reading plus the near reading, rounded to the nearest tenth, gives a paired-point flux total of 18.4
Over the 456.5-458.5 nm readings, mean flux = 9.6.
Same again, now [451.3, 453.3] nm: 9.5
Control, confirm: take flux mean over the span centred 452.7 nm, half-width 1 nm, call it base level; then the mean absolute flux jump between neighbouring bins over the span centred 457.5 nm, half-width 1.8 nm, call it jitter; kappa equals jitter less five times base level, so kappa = -44.5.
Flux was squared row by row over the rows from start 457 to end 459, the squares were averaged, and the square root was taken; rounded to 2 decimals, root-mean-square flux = 9.46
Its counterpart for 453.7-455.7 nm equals 9.50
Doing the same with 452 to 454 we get 9.44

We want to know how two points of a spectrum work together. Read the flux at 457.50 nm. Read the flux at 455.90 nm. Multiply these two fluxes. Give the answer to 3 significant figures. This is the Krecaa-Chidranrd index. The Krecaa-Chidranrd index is 108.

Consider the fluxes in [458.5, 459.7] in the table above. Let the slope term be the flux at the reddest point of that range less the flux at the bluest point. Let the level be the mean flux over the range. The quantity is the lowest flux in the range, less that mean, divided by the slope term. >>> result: -3.7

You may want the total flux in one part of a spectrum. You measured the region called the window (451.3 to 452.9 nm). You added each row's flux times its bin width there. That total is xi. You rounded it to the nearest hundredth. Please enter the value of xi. 15.42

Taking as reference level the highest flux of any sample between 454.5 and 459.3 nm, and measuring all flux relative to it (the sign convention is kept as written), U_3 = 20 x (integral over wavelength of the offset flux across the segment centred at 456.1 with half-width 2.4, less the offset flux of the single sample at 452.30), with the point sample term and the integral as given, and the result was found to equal -95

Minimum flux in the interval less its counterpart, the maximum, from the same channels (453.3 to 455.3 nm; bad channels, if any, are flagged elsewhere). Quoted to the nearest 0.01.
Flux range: -2.07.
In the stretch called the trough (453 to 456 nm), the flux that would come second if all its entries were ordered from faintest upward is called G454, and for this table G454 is 8.72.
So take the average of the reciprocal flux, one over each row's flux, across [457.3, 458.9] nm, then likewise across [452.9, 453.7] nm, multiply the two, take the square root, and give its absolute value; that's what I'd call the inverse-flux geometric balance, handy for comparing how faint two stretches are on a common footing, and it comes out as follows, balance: 0.108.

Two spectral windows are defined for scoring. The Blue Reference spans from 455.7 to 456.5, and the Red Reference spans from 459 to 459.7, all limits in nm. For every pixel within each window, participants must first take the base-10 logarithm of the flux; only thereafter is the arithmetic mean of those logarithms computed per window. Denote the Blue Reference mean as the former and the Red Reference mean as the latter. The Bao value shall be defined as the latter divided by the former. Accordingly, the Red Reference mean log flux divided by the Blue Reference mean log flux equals 0.95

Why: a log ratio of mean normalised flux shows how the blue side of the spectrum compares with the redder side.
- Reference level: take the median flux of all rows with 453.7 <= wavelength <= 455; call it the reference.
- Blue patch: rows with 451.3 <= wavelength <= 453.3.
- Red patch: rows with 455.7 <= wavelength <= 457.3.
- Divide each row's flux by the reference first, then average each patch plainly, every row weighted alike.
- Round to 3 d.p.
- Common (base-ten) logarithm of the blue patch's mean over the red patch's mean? 0.000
